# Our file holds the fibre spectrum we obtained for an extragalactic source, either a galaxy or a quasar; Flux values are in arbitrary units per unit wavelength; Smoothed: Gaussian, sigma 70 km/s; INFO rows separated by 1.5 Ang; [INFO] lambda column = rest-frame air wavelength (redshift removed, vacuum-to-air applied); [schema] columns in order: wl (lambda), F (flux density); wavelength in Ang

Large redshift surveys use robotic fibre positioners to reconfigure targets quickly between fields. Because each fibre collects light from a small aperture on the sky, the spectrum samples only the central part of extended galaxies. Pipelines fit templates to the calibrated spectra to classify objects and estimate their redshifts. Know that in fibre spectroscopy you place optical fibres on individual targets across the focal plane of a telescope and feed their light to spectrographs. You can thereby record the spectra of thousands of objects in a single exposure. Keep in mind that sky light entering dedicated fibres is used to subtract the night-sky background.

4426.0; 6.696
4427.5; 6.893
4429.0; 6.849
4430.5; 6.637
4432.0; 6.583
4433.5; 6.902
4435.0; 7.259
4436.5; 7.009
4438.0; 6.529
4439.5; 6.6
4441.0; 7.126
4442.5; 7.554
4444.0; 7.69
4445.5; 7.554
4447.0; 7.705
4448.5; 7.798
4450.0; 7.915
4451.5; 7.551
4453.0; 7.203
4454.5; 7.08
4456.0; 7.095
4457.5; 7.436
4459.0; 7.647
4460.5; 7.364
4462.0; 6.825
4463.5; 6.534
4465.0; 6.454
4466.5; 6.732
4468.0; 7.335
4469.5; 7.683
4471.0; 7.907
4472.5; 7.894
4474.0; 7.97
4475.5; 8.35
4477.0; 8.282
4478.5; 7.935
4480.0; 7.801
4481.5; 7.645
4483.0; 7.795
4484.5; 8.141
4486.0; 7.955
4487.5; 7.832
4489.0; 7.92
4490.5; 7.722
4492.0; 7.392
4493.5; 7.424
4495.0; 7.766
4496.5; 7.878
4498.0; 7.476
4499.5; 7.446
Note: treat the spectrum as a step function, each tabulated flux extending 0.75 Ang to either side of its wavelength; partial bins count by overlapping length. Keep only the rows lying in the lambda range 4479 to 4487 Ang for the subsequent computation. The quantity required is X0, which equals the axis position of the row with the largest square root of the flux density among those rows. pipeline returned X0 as 4484.5 Ang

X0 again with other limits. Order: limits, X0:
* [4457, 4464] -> 4459.0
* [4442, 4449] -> 4448.5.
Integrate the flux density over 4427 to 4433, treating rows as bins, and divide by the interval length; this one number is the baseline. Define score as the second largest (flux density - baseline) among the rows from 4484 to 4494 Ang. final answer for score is 1.21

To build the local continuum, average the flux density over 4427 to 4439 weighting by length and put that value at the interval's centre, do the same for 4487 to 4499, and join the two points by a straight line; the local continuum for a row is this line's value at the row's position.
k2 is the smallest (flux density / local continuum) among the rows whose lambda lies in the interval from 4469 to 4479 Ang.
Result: 1.05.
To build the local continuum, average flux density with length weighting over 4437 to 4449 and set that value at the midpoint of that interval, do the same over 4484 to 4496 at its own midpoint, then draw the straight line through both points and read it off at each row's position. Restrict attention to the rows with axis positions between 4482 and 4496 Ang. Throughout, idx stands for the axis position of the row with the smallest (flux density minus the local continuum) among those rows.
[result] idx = 4492.0 Ang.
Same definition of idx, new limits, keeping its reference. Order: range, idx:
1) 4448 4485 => 4465.0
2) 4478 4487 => 4481.5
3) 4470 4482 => 4481.5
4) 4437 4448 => 4438.0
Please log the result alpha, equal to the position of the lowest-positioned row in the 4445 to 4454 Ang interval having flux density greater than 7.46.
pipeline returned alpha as 4445.5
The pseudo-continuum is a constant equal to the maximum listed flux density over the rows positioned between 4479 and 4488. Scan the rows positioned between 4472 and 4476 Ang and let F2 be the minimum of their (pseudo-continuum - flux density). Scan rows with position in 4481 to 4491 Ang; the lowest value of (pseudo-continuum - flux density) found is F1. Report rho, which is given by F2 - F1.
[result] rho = -0.21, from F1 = 0.00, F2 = -0.2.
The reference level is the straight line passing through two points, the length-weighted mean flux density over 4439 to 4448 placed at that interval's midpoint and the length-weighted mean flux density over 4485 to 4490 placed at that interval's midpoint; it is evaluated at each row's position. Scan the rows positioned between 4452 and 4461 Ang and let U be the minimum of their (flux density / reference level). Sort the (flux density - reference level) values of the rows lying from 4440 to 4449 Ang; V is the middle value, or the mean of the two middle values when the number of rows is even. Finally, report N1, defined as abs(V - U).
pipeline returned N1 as 0.73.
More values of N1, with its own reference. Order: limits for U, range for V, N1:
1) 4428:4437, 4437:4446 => 0.97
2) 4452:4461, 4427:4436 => 1.33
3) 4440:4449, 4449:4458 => 1.18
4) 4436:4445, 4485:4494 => 1.03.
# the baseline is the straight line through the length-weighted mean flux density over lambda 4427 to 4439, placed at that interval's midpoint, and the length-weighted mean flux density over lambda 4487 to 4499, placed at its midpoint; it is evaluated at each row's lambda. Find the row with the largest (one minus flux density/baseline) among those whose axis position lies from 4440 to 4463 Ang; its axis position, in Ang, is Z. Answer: 4462.0 Ang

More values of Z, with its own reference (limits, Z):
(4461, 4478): 4465.0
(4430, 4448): 4438.0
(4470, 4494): 4492.0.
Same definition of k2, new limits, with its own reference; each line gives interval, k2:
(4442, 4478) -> 0.89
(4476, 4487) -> 1.02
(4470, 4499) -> 0.97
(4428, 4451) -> 0.95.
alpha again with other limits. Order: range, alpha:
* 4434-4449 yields 4442.5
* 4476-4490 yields 4477.0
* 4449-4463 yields 4450.0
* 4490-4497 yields 4490.5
